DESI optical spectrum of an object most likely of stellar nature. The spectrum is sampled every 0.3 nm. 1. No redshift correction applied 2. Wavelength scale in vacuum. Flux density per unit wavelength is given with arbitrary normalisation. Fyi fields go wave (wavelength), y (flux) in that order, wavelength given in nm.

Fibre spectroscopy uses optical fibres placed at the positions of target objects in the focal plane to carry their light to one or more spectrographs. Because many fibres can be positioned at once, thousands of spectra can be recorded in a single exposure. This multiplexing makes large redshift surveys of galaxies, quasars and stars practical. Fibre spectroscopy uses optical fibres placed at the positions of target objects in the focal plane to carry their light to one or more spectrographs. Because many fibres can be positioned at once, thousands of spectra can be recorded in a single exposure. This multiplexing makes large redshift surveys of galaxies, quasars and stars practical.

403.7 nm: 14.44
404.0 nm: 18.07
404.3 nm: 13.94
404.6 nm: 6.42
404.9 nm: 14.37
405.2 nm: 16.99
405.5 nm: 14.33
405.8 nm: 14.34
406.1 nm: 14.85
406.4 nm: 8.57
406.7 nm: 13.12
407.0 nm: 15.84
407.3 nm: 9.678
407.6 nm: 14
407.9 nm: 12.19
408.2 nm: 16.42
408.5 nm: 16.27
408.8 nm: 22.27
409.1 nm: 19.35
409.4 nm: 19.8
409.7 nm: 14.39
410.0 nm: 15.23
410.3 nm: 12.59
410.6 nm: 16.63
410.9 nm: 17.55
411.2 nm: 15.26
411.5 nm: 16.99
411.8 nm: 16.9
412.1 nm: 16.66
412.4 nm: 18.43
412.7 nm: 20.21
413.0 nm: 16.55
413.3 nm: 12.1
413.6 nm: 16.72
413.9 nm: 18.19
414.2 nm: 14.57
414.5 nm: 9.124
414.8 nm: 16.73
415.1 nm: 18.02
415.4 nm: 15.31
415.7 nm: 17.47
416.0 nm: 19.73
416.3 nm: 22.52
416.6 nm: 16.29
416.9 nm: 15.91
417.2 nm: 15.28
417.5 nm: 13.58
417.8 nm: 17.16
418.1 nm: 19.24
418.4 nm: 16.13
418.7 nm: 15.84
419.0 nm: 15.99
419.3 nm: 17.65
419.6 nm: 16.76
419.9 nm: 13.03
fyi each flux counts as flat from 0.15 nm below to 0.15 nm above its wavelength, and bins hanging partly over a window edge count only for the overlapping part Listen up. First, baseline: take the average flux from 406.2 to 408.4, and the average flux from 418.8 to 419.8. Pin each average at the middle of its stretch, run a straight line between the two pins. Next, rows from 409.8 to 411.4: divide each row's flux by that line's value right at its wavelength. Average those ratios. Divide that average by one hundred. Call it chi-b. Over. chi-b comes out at 0.0111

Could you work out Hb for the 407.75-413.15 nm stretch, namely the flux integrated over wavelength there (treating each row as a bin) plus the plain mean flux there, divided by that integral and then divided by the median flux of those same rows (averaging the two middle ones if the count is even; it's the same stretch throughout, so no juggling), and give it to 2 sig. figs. 0.071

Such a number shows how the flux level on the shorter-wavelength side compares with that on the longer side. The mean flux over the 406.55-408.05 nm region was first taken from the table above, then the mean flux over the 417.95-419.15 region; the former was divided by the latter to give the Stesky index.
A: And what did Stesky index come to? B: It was 0.77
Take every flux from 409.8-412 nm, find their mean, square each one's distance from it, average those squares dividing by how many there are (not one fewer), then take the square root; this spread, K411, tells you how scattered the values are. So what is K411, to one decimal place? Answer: 1.6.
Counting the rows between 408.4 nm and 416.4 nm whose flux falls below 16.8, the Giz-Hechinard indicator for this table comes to 14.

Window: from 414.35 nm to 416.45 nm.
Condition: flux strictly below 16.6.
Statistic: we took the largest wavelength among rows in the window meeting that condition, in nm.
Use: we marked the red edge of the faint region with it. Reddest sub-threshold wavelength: 415.4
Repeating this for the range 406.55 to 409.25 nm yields 408.5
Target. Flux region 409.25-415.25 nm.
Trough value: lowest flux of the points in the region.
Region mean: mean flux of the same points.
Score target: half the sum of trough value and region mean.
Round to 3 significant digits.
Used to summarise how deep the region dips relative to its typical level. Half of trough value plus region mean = 12.6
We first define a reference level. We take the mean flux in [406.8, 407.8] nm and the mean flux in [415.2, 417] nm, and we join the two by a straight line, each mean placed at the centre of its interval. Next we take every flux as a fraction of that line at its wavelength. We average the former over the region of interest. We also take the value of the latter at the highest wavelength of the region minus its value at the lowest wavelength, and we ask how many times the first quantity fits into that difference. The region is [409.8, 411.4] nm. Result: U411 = -0.04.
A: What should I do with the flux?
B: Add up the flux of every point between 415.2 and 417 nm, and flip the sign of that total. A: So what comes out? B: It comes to -107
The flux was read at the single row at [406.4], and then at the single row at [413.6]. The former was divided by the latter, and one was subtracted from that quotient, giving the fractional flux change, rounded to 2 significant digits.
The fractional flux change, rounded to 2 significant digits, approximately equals -0.49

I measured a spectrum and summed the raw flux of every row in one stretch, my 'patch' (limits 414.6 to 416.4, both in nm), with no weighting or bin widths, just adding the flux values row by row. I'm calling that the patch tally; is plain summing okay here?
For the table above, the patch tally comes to 110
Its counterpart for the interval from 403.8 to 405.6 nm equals 84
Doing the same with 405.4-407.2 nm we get 81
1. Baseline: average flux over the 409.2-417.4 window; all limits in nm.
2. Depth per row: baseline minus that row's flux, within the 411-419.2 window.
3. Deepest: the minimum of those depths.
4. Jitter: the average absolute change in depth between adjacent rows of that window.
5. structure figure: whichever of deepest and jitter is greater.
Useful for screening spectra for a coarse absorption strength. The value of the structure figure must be 2.53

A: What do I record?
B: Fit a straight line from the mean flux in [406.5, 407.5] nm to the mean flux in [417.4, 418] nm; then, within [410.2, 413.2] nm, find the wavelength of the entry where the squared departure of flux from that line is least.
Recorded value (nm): 410.3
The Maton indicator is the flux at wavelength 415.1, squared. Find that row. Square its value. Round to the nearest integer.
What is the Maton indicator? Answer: 325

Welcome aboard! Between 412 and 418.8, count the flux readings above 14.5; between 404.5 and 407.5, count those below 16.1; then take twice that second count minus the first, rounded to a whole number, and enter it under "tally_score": -2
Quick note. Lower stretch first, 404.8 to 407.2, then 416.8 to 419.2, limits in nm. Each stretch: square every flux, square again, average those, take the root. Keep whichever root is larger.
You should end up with 267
